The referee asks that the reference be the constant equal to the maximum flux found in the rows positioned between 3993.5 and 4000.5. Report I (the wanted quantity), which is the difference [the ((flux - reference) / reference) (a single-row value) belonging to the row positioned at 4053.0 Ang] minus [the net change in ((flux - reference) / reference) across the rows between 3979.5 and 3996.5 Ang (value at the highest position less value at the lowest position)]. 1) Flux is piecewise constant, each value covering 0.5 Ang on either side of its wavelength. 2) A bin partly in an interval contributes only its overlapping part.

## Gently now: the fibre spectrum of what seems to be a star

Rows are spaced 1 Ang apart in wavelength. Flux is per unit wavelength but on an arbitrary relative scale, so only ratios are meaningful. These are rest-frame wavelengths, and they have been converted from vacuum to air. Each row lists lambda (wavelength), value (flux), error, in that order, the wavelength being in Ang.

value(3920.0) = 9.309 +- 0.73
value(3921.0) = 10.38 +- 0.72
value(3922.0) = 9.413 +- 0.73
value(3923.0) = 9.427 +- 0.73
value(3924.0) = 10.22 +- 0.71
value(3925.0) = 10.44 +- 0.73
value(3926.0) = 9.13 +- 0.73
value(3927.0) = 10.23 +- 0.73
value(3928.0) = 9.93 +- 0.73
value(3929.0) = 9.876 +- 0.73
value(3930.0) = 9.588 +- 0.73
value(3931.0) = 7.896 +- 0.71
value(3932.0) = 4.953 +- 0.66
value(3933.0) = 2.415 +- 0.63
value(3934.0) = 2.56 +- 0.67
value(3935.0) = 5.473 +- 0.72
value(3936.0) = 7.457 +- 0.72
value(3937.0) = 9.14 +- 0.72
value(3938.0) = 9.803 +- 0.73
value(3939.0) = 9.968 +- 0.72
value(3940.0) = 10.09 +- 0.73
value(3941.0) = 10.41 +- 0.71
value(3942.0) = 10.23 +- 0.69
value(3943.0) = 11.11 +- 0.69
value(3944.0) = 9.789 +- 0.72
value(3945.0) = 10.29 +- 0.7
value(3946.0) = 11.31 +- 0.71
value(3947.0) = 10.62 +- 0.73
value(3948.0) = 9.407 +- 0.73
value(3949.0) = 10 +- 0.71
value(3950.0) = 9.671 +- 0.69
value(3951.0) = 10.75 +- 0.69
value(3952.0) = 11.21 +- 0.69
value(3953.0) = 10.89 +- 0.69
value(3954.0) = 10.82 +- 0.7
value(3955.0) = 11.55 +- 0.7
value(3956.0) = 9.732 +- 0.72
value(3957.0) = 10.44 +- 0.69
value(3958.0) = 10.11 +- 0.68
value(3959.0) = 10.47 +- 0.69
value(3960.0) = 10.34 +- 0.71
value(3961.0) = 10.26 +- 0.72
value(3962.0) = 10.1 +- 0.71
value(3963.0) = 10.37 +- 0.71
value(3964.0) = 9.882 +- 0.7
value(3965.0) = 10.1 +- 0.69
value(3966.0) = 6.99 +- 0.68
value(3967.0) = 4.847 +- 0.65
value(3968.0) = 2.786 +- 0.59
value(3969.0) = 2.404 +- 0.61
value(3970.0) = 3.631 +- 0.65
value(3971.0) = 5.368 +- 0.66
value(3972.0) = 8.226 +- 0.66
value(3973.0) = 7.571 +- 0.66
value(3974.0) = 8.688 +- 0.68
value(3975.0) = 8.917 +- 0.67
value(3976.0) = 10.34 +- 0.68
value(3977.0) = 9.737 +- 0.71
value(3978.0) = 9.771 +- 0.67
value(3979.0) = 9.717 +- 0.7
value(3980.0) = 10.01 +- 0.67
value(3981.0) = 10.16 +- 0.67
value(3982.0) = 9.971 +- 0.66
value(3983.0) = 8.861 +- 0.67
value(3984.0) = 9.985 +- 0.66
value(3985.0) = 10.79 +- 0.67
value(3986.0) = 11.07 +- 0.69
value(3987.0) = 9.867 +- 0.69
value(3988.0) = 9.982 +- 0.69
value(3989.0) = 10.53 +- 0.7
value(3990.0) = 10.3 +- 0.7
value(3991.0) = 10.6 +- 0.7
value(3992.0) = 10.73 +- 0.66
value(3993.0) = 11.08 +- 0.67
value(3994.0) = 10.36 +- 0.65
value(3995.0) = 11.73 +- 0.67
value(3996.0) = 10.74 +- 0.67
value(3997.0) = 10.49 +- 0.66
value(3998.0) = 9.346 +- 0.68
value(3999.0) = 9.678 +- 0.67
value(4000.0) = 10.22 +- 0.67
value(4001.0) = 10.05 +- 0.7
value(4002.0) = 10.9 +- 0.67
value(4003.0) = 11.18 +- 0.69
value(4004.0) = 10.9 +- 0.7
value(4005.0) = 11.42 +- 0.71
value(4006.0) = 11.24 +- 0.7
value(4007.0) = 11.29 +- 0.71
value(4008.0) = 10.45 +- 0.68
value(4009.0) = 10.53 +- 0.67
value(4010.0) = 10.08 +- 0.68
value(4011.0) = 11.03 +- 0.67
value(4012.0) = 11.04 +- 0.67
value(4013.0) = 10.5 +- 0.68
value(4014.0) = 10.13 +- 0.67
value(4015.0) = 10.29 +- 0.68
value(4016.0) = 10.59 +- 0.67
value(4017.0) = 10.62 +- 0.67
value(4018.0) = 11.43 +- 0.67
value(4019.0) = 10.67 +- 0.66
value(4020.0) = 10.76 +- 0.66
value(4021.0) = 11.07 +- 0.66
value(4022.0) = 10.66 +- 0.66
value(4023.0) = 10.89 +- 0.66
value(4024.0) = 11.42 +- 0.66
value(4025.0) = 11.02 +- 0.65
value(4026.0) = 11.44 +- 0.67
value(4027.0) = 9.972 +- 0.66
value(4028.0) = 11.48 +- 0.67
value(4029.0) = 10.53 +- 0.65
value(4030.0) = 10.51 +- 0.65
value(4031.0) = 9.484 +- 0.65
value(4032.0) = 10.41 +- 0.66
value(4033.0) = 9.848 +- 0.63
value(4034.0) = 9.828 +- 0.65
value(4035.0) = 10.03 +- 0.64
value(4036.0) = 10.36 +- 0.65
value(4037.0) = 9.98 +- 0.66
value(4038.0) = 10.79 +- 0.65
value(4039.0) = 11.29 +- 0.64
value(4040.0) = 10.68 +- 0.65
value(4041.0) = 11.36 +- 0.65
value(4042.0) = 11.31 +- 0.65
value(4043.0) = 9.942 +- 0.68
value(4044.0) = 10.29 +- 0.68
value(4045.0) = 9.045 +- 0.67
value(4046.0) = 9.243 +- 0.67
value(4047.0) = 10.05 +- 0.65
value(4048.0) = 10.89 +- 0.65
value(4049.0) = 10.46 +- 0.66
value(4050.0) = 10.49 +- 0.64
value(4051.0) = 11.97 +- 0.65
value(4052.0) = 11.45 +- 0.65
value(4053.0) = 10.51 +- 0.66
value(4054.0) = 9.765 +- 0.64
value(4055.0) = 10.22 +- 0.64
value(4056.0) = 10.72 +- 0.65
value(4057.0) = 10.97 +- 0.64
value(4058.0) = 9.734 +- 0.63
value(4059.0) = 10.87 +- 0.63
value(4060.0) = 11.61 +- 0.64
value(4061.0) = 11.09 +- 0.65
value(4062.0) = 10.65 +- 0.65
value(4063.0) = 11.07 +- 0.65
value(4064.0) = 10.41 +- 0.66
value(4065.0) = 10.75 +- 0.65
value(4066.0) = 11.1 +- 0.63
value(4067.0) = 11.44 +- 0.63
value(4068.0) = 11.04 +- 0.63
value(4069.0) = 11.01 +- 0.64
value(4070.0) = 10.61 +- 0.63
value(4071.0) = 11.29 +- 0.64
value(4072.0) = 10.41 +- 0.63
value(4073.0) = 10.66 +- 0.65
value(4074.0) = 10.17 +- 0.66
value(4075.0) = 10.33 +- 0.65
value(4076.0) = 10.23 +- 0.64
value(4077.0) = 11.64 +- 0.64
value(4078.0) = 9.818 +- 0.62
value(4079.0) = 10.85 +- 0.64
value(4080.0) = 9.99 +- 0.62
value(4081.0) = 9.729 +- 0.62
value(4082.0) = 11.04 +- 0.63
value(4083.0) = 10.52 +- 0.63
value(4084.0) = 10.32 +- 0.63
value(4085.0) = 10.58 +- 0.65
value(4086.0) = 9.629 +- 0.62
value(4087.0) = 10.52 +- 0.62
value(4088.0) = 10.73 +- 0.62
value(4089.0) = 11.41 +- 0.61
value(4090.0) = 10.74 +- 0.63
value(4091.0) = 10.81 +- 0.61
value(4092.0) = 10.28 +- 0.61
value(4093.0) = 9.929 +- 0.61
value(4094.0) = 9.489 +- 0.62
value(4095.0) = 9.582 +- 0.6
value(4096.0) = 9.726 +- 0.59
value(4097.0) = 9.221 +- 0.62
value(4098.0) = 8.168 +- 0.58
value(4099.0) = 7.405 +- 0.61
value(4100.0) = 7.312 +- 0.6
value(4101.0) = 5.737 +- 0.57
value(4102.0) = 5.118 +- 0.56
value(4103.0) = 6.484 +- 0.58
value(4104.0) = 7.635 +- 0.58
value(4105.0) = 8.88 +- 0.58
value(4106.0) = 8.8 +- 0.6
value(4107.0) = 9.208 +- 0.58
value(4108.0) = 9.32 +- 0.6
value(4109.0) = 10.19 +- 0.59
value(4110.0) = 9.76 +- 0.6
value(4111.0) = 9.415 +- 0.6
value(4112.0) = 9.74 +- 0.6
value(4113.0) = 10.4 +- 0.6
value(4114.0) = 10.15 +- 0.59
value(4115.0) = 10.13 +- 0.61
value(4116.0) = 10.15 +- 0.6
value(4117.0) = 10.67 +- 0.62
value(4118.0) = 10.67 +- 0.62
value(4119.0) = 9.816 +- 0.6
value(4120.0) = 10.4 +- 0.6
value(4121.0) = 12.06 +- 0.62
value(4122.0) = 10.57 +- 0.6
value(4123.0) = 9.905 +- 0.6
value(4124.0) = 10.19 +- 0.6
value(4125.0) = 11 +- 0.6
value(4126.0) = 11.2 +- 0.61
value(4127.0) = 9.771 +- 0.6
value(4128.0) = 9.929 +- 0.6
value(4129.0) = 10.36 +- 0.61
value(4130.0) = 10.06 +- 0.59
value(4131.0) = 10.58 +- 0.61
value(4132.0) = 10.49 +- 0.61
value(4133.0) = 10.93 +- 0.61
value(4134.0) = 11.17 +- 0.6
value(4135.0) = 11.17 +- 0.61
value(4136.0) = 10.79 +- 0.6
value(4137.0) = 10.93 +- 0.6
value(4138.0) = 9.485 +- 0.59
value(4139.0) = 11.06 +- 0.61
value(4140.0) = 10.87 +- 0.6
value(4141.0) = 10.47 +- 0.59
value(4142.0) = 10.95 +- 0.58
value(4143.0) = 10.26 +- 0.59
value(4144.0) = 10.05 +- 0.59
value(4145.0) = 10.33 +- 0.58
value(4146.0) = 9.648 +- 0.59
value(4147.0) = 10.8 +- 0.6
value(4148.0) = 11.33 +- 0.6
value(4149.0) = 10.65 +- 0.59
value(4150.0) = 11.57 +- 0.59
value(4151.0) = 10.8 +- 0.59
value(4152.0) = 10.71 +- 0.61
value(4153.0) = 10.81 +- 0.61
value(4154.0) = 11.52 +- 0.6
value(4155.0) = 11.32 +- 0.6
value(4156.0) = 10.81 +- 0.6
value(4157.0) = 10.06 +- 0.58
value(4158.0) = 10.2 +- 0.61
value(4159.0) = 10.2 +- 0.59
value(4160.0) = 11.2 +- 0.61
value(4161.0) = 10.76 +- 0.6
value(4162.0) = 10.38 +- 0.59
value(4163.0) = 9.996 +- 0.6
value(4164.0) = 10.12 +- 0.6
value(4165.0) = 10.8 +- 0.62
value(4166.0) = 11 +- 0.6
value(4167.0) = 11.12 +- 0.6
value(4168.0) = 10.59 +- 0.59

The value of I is -0.17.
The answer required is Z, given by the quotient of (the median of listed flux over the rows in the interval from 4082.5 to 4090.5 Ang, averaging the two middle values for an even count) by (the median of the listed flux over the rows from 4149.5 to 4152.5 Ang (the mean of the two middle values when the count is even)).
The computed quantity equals 0.98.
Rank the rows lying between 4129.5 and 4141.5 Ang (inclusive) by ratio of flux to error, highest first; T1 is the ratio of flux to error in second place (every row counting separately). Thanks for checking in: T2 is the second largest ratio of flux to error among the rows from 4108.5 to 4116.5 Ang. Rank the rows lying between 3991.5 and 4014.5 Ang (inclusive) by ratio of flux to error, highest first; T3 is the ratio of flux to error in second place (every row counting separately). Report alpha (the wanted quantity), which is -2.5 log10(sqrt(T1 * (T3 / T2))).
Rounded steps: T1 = 18.3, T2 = 17.3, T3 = 16.5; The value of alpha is -1.55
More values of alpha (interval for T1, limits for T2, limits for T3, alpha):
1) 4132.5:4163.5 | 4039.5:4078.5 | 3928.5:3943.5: -1.49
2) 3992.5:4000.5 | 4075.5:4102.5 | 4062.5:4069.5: -1.51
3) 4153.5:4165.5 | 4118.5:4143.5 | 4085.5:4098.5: -1.56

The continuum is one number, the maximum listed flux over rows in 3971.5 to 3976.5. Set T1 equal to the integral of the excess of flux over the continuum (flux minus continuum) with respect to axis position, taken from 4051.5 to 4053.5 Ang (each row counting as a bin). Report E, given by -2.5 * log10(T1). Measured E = -0.3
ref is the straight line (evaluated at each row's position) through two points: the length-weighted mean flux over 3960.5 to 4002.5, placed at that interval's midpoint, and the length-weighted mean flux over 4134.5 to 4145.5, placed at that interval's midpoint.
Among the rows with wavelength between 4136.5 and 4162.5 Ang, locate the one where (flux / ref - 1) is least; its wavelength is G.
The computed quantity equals 4138.0 Ang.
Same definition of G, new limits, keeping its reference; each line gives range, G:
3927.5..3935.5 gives 3933.0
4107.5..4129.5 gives 4108.0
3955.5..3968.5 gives 3968.0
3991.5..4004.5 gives 3998.0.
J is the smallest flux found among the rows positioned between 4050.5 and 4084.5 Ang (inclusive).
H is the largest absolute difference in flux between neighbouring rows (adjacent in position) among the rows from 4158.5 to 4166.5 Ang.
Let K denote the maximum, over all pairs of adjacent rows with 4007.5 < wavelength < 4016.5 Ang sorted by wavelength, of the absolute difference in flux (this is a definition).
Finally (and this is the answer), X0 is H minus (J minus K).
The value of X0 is -7.8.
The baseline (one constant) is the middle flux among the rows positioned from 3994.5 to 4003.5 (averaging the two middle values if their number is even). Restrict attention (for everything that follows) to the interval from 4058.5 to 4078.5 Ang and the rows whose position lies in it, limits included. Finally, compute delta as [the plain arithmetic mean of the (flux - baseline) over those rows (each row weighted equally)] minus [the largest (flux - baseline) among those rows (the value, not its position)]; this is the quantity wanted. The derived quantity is -0.8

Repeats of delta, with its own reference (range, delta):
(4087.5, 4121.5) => -2.7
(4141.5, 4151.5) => -0.9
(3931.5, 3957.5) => -2.3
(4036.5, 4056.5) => -1.4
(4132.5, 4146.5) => -0.6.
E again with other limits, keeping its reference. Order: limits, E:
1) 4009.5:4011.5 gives 0.9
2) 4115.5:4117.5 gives 2.1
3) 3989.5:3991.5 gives 1.6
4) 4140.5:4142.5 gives 0.3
